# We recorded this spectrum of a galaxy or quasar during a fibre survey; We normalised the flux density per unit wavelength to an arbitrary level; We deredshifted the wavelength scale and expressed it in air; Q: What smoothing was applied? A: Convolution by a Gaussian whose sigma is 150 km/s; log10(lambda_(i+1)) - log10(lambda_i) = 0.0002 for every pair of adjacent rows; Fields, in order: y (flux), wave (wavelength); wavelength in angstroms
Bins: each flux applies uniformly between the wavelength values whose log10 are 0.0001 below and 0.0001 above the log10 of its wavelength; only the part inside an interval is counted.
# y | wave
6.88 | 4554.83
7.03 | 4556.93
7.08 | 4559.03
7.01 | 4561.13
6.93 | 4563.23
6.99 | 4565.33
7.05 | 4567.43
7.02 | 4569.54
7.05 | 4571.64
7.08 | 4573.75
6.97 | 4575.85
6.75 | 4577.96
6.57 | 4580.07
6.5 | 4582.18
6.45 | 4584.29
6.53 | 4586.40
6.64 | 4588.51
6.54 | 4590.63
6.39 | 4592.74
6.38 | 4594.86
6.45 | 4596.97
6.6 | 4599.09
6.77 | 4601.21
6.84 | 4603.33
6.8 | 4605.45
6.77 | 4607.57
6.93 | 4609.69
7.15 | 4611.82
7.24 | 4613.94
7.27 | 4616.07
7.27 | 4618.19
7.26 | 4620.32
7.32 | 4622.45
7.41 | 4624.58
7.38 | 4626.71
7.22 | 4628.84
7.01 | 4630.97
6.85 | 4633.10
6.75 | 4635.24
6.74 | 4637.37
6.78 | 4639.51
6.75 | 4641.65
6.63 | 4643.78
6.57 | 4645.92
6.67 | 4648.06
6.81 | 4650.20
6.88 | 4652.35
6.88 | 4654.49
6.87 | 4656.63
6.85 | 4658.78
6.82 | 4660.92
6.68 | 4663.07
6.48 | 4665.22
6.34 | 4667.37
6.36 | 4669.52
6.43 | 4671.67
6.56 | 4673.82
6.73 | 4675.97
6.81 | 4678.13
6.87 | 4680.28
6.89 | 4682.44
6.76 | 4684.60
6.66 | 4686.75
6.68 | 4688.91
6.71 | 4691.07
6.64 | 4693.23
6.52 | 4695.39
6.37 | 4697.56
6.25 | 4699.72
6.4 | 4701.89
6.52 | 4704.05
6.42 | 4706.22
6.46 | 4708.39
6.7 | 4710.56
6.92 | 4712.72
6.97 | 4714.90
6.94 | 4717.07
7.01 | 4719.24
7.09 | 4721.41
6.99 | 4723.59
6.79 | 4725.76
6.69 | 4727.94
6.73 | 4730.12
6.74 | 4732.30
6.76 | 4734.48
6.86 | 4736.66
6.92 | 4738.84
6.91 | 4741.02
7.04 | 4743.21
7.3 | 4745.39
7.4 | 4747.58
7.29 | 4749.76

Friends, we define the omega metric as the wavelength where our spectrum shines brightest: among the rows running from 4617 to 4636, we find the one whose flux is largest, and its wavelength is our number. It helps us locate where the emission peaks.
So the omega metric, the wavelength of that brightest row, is 4624.58 angstroms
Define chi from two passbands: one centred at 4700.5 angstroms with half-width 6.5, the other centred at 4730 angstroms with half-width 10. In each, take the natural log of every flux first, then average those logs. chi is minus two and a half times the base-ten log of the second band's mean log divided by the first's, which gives -0.037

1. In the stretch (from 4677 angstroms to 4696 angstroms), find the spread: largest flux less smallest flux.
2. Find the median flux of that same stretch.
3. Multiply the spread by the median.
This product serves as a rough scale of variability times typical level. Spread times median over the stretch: 2.5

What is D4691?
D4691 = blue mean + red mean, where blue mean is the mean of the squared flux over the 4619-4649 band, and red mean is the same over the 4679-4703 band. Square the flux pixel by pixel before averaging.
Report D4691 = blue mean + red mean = 92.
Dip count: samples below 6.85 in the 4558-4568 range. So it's 0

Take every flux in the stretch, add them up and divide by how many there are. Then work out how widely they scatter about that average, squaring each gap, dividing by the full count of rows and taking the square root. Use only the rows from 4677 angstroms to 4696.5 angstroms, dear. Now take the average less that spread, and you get 6.61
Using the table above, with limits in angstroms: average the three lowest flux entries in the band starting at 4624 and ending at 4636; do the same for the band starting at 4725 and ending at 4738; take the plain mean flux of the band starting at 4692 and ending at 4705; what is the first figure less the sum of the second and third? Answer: -6.30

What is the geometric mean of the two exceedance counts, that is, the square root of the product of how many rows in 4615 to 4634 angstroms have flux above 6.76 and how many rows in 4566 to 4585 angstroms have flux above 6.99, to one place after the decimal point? 6.0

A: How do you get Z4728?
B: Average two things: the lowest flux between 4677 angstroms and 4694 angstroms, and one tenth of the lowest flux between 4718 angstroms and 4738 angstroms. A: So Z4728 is 3.65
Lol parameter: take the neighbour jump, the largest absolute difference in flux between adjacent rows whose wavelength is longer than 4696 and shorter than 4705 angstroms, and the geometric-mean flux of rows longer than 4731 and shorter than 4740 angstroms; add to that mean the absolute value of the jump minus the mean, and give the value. 13.5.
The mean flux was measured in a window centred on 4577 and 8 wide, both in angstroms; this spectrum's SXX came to 6.84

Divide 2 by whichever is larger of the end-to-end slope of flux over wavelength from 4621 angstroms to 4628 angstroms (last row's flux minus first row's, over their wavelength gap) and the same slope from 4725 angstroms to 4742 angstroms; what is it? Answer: 142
